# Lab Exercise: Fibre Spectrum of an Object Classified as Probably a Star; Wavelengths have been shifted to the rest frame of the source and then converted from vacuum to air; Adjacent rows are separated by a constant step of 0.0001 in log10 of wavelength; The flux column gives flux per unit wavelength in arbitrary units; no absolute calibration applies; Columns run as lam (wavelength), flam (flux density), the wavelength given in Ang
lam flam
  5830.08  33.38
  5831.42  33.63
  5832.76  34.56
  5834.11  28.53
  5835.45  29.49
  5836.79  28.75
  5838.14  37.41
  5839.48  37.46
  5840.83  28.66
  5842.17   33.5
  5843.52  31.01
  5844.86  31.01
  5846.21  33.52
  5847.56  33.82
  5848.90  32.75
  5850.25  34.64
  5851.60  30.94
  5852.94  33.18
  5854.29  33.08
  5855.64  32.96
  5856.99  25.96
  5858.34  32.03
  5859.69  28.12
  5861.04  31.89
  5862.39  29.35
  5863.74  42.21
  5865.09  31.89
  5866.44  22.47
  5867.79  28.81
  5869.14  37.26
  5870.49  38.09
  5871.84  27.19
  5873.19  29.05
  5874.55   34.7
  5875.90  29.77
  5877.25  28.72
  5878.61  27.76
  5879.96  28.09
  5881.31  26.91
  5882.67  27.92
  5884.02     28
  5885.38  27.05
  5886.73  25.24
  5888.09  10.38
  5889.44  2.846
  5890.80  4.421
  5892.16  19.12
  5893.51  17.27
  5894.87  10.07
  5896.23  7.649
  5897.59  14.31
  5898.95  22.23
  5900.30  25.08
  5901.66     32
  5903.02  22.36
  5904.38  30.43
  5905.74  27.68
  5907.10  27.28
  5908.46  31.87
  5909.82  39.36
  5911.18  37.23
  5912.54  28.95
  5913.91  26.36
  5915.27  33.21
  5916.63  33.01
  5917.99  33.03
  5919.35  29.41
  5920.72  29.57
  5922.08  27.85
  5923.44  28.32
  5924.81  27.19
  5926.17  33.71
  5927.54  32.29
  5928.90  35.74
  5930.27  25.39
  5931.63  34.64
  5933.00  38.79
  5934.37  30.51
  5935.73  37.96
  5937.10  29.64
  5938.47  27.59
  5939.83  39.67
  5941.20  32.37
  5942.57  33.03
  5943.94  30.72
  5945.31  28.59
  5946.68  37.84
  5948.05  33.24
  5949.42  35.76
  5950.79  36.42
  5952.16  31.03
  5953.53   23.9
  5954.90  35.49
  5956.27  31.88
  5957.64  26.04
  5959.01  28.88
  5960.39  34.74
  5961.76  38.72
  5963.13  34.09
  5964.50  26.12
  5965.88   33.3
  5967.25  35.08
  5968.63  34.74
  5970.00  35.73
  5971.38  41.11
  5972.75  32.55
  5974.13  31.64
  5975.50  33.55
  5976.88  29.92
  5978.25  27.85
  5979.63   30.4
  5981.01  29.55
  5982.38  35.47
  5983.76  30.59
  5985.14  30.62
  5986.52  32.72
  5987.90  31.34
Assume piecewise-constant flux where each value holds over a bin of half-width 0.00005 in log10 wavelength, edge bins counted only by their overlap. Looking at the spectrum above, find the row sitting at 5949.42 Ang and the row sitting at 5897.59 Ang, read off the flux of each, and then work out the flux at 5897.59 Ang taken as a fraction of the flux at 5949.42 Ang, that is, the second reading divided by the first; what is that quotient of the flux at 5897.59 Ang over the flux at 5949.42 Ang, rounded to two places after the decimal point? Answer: 0.40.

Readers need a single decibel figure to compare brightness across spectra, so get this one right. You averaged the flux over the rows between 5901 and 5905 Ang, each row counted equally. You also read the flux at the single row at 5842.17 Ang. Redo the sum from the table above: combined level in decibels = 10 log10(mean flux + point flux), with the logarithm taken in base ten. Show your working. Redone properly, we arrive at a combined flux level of 17.9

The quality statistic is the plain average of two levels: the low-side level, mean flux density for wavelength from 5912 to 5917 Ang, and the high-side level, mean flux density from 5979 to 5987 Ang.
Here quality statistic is 31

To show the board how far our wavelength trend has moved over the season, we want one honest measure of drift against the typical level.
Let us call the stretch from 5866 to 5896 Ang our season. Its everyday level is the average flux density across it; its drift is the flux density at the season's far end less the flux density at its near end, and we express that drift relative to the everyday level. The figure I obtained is -0.5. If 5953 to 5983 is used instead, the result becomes 0.4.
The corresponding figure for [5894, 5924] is 0.7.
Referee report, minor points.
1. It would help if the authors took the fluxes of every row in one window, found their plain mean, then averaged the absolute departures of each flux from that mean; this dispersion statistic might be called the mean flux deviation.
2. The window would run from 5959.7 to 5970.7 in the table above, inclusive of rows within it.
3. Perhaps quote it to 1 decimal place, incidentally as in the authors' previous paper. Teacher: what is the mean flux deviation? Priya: 2.2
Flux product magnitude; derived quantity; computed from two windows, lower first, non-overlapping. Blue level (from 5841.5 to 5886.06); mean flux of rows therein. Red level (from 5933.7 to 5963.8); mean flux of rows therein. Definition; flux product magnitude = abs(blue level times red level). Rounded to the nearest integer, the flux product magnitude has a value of 1013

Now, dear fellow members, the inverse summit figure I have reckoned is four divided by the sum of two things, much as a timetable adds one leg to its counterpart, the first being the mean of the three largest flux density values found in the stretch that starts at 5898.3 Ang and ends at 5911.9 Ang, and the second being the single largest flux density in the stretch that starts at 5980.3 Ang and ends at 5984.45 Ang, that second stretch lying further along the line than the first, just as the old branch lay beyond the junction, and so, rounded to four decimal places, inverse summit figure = 0.0558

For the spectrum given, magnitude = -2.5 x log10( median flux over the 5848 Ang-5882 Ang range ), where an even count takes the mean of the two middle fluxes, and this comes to -3.73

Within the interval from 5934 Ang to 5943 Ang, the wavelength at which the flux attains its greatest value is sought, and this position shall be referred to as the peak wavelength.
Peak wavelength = 5939.83 Ang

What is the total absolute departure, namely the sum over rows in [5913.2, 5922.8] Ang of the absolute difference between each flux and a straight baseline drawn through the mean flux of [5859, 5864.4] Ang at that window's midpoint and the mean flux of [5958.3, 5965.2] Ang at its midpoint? 19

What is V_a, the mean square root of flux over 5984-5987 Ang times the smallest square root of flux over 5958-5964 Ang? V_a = 30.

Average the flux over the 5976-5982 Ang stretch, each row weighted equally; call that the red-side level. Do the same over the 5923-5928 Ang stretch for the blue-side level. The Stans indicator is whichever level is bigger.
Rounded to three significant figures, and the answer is 30.4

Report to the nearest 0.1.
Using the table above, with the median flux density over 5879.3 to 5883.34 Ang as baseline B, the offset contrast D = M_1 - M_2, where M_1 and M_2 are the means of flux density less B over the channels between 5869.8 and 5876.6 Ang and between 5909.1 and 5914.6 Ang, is -1.2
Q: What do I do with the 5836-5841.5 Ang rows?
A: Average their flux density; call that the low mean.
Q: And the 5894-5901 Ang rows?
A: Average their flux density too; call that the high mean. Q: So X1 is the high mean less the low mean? -17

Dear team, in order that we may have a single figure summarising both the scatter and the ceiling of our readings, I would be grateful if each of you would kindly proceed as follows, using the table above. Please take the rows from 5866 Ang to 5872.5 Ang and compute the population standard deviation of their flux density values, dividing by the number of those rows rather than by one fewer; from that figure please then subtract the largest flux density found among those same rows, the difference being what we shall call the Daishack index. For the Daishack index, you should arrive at -32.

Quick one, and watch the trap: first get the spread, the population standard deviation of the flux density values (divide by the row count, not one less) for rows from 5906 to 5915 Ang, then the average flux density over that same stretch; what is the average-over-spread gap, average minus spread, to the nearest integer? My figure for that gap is 27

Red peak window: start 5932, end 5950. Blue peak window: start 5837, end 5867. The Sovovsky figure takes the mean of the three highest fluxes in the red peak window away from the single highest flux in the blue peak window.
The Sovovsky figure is 3.4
